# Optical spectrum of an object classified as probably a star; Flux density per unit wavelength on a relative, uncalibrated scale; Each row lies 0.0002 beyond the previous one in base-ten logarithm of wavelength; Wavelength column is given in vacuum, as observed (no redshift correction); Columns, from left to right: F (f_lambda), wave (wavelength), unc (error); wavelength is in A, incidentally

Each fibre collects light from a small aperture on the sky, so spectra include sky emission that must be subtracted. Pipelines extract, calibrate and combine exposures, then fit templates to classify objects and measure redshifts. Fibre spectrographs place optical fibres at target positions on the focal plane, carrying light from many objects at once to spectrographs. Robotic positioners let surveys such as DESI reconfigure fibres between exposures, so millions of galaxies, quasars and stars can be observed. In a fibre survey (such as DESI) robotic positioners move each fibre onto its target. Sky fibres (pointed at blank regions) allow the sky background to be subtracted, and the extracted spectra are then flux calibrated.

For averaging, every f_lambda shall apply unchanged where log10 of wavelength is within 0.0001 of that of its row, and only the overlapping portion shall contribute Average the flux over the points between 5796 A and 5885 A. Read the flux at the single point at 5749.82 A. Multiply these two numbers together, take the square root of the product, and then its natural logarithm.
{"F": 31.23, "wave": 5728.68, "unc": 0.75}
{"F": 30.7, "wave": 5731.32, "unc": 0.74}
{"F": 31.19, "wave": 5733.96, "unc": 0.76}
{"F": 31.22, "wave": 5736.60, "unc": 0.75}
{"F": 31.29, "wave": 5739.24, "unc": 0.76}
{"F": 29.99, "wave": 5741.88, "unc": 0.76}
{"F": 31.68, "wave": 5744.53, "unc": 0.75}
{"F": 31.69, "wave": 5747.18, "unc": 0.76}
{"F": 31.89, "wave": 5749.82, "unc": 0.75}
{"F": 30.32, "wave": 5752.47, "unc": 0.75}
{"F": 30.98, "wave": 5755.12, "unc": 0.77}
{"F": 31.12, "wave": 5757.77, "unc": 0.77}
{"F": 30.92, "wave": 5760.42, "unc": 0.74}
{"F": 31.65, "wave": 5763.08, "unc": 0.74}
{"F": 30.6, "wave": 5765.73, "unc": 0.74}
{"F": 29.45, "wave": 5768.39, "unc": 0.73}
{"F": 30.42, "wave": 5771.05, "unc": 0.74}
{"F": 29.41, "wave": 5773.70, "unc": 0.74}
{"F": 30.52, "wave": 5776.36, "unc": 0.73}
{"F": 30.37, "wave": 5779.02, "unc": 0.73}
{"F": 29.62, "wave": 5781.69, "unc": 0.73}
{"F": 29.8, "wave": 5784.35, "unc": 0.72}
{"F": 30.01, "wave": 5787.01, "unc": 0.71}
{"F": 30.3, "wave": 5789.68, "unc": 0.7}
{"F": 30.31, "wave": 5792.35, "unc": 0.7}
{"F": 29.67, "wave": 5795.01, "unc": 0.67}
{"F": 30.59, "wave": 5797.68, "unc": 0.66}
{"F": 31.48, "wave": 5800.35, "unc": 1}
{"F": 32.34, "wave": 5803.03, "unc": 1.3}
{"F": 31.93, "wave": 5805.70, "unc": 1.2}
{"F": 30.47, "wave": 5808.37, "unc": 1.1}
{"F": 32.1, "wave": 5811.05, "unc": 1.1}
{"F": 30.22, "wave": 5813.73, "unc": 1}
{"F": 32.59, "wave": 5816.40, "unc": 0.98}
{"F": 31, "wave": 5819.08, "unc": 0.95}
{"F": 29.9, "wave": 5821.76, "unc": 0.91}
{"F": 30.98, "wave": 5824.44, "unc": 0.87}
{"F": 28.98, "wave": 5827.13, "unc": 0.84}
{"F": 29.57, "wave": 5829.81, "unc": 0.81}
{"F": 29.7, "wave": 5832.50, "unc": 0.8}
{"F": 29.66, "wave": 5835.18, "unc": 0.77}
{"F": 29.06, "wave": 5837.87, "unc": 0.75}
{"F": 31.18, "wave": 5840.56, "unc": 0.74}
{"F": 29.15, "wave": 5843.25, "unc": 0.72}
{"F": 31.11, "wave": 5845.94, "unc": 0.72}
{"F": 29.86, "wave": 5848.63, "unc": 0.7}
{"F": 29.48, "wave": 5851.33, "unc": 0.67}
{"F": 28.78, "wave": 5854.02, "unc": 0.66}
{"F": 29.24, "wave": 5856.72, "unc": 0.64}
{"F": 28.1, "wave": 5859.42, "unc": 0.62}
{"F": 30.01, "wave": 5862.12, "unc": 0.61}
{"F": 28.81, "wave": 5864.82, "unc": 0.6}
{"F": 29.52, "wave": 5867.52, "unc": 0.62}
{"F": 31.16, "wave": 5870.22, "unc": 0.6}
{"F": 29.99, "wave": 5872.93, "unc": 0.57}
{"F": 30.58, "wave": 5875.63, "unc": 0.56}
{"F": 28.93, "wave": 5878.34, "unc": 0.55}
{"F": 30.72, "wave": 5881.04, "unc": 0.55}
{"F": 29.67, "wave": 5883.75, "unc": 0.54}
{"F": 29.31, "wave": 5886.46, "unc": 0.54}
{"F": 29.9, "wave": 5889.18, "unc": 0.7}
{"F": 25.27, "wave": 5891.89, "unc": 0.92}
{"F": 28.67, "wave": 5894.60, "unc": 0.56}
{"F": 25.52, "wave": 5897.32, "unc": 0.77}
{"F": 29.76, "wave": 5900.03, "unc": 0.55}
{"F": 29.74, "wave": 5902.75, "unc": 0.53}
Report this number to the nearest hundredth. 3.44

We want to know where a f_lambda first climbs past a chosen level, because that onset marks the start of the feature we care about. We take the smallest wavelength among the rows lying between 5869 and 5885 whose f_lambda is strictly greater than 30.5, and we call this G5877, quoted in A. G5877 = 5870.22 A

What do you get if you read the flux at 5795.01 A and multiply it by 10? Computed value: 297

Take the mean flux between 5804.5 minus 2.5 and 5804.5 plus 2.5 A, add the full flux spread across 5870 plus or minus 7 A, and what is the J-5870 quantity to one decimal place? 34.5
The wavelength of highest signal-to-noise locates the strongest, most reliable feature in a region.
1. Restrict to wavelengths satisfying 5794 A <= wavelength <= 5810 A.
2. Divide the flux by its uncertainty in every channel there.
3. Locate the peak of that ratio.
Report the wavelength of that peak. 5797.68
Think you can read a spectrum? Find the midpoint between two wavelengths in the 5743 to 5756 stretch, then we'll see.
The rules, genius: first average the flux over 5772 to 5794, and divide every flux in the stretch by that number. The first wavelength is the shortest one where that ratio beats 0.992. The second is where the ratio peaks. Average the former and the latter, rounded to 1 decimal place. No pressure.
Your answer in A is 5747.2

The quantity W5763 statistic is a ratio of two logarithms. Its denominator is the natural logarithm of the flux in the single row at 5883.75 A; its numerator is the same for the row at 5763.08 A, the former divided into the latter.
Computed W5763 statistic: 1.02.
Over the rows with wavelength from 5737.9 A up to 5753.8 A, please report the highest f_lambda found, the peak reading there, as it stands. 31.89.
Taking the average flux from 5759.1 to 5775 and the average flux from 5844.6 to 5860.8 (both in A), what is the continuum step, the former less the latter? 1.0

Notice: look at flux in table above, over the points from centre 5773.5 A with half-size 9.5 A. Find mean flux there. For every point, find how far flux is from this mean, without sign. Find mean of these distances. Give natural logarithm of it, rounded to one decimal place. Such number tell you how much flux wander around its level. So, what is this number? -0.7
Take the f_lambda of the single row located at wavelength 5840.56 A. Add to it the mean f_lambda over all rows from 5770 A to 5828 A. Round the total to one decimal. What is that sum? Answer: 61.8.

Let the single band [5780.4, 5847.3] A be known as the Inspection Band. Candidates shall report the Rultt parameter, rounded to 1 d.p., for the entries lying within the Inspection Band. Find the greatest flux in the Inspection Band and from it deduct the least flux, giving 3.6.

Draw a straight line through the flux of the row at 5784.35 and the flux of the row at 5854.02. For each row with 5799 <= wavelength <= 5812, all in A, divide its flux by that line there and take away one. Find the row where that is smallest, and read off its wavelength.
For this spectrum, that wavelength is 5808.37 A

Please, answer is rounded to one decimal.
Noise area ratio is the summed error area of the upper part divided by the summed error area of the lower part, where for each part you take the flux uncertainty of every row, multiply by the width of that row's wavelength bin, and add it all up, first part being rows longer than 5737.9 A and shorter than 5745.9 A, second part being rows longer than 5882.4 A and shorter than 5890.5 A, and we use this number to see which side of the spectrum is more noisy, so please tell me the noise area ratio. 0.8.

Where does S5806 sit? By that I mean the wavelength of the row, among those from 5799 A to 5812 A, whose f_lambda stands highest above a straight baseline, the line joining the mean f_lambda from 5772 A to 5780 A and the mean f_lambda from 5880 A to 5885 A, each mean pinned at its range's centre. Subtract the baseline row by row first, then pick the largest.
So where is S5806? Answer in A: 5803.03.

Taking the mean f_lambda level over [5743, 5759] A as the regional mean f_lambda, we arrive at 31.3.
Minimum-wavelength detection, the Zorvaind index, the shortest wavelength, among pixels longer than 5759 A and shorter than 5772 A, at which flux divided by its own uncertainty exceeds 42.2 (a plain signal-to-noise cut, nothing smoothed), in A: 5763.08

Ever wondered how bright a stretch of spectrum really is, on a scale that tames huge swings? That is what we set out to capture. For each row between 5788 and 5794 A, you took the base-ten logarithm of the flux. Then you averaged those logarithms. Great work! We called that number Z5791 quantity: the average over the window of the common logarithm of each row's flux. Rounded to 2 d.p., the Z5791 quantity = 1.48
